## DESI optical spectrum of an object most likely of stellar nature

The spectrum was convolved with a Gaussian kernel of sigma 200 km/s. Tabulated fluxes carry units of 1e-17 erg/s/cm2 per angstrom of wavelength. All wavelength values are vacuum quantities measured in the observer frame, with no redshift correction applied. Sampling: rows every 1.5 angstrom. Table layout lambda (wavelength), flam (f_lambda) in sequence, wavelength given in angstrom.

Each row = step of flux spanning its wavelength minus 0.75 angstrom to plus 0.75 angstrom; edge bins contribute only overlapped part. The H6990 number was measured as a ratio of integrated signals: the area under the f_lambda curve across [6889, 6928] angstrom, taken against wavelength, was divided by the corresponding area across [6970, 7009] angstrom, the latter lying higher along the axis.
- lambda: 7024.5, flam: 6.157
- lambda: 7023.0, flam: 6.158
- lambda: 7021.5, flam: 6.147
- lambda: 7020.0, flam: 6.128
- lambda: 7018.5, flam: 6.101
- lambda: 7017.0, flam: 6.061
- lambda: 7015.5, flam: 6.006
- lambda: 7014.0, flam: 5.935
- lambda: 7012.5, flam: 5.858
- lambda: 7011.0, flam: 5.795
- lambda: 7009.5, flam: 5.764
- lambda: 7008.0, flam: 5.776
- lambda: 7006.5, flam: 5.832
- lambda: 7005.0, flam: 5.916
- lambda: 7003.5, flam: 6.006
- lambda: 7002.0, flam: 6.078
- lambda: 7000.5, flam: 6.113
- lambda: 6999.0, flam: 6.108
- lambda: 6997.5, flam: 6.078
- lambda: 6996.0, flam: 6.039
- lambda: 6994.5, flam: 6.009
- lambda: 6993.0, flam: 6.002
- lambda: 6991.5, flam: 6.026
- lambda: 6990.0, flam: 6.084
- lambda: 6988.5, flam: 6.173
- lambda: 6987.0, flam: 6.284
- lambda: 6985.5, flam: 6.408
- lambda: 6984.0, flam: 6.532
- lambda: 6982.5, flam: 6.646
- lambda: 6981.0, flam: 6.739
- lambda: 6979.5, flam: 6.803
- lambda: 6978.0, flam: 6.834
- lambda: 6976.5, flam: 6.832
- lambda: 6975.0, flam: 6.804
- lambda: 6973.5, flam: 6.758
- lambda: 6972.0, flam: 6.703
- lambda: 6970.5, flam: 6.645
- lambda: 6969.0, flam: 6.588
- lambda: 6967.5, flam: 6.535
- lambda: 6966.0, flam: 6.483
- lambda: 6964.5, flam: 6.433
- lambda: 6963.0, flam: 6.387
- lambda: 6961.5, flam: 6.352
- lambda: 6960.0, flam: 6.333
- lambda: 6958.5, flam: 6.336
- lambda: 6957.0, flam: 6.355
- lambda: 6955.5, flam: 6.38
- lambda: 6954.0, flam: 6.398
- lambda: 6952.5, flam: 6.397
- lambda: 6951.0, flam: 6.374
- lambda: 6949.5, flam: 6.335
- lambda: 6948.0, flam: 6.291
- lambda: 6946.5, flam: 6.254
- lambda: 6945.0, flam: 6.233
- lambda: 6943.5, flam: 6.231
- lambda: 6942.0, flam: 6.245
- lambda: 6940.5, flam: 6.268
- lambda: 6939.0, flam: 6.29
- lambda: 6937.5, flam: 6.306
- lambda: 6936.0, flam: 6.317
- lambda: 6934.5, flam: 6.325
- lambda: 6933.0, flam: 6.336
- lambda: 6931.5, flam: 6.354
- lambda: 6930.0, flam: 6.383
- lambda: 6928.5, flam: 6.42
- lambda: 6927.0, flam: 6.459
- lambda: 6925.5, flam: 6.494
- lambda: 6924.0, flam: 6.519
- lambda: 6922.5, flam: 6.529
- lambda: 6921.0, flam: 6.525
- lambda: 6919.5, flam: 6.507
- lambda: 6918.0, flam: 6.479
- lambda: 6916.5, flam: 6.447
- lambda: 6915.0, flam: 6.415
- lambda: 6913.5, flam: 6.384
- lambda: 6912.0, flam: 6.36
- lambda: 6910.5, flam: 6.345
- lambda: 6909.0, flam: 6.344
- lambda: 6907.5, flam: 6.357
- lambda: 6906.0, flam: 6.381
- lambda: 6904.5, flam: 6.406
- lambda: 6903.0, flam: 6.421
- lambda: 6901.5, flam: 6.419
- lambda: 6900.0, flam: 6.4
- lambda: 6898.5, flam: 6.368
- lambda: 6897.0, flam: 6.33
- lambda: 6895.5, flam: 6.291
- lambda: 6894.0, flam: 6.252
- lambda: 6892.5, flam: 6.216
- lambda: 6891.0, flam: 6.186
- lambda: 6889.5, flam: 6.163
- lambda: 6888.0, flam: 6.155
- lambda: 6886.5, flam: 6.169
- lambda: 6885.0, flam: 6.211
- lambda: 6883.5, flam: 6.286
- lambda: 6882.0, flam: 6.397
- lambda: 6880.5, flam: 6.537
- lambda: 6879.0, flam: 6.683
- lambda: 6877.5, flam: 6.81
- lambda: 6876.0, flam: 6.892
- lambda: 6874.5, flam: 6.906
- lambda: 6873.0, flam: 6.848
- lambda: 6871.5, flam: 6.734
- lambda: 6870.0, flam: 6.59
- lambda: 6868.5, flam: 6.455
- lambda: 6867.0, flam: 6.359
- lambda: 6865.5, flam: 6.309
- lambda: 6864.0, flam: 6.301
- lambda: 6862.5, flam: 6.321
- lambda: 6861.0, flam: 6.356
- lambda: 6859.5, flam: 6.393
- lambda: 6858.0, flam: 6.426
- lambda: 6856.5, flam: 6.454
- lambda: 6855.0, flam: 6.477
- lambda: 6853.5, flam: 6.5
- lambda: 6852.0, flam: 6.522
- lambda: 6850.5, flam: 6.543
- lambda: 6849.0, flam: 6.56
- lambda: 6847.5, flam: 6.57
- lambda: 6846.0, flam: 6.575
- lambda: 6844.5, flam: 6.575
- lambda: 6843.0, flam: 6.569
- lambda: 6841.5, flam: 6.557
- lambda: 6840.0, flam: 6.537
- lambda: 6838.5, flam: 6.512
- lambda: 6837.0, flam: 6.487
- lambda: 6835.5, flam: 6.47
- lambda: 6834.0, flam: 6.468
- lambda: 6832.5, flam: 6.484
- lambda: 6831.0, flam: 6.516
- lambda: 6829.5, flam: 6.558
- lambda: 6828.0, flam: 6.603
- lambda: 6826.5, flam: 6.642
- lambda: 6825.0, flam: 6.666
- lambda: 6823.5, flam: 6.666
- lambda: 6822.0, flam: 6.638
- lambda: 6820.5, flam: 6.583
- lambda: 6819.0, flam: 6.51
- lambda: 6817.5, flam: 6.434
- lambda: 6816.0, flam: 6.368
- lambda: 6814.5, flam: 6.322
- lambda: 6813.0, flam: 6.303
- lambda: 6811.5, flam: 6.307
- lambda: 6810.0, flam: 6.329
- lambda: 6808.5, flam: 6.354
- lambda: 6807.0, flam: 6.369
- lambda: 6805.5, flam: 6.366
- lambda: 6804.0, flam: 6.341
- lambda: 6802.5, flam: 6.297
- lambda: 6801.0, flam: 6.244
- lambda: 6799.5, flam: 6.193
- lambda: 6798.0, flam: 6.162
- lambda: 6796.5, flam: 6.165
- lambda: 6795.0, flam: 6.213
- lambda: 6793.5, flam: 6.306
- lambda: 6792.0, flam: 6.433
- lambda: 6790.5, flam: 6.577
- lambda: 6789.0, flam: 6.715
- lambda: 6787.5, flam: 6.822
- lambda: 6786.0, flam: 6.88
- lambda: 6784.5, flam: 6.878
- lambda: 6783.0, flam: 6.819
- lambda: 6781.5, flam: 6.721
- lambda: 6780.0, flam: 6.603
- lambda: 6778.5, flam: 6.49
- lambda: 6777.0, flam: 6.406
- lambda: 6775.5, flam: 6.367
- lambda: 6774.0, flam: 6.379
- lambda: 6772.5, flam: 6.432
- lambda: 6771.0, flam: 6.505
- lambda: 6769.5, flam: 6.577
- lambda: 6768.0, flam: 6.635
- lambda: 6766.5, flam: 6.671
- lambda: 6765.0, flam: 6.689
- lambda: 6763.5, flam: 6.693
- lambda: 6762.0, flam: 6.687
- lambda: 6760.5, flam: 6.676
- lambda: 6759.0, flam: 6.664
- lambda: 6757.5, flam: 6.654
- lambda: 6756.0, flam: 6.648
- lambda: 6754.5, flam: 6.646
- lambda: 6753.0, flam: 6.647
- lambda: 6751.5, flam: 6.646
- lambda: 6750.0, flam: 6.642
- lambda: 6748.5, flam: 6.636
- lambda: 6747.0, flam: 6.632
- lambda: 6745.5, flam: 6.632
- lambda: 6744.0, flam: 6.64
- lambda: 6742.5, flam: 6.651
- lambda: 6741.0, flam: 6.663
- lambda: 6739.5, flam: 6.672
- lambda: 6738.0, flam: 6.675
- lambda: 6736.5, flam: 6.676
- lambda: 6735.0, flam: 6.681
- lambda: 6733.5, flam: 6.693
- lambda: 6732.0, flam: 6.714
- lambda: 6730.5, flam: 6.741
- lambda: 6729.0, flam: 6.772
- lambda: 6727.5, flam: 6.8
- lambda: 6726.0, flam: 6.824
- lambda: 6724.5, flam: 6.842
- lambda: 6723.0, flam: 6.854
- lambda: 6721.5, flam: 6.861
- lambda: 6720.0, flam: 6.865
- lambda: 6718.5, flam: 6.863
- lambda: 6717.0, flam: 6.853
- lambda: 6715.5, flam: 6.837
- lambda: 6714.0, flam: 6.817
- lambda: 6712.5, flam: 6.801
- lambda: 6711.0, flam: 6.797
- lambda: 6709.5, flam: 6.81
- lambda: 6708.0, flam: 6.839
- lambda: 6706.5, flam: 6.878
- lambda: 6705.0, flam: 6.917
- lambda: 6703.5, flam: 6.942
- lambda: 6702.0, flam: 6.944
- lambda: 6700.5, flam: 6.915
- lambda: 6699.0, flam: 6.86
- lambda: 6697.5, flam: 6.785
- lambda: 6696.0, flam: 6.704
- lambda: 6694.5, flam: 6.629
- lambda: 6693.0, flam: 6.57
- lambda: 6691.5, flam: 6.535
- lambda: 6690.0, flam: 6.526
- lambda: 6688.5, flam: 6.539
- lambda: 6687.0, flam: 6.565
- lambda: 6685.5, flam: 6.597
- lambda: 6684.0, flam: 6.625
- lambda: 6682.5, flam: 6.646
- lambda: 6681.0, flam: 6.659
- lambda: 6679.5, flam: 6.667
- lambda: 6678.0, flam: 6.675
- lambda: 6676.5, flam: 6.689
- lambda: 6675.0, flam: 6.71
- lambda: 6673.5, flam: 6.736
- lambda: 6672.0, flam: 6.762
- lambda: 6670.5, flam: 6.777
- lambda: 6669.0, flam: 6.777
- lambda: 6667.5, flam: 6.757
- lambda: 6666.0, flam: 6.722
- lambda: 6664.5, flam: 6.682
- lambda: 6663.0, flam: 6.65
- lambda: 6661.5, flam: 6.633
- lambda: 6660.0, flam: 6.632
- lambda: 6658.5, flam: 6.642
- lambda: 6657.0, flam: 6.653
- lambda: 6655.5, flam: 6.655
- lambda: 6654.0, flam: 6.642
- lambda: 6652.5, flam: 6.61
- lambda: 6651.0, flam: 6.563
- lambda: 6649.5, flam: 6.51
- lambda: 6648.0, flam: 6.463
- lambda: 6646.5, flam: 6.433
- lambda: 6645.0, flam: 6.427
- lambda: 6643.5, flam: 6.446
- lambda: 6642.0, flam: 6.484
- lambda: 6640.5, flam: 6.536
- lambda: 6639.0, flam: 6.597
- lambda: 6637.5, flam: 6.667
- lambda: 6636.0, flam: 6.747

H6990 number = 1.01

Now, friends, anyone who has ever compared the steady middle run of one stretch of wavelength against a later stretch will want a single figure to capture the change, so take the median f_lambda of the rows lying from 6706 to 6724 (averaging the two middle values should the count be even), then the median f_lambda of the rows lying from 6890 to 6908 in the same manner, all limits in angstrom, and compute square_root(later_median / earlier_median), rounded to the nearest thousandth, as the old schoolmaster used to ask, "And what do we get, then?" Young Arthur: 0.964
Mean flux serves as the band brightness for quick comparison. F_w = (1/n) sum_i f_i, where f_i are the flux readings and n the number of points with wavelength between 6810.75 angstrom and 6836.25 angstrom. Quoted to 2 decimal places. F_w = 6.50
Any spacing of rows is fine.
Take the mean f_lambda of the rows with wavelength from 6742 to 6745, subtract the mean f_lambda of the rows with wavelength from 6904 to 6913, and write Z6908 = 0.28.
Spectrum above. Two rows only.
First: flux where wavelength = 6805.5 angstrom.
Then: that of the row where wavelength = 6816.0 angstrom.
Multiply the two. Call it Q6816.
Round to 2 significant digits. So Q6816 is 41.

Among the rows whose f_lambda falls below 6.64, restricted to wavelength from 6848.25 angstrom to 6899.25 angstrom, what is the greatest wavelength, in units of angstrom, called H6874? 6898.5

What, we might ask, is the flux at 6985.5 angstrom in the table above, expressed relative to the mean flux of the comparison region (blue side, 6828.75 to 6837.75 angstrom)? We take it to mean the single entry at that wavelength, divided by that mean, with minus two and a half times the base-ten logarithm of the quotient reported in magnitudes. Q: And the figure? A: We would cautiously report 0.015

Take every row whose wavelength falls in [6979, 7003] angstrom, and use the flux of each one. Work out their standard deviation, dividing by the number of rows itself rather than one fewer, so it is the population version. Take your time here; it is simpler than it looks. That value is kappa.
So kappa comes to 0.27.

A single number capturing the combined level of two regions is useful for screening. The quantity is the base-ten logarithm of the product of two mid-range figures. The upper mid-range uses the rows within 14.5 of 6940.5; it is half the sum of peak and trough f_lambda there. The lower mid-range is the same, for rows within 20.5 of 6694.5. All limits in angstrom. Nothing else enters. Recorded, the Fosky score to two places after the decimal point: 1.63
